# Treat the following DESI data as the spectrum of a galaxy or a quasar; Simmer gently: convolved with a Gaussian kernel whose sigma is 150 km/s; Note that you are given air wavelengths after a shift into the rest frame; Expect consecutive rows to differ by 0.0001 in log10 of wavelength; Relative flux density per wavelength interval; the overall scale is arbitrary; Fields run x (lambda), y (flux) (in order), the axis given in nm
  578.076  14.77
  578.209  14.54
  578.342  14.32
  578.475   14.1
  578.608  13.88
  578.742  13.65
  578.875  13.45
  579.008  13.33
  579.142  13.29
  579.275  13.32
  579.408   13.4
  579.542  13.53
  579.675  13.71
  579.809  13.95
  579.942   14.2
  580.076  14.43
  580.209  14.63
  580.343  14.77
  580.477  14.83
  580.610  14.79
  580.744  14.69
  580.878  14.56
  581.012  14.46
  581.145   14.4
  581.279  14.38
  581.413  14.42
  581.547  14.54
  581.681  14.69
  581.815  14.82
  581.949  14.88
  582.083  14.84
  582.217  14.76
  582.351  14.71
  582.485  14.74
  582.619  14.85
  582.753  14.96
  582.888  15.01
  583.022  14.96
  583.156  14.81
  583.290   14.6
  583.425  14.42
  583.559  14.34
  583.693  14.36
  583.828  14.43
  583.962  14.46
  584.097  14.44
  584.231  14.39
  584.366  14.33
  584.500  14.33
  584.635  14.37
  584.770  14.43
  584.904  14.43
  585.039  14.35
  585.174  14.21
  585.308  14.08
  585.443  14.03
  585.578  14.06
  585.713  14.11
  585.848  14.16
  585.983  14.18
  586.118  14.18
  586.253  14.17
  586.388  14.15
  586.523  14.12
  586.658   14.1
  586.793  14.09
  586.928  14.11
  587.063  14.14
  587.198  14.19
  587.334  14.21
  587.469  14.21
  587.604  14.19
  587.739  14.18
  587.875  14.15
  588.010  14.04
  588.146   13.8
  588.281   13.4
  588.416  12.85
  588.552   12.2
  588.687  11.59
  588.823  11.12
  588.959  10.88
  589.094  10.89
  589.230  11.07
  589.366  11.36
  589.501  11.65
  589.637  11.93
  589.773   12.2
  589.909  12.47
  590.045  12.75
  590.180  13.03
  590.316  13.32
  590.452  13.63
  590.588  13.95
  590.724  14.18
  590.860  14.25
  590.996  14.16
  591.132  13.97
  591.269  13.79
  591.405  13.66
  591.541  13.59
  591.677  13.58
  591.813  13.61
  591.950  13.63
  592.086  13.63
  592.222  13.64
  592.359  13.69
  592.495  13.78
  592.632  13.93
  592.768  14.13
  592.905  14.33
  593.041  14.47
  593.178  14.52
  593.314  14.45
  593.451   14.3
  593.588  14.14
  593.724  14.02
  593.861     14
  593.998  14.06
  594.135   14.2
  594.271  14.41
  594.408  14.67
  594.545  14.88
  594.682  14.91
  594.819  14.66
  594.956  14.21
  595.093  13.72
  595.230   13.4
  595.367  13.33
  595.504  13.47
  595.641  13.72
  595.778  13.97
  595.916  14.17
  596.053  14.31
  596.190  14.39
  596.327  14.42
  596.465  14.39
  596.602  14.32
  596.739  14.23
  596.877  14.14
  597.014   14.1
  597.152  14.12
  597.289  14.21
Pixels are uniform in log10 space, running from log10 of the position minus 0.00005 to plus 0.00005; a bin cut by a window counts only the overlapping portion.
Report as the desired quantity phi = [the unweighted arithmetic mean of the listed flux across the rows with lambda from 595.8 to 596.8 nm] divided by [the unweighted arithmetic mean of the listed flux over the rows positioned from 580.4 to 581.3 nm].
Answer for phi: 0.98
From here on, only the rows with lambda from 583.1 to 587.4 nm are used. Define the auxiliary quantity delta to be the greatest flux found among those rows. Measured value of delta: 14.81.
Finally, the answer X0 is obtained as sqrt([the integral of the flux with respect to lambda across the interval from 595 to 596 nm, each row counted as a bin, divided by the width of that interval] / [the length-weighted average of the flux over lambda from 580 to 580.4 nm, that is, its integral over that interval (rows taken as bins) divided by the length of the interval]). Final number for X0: 0.97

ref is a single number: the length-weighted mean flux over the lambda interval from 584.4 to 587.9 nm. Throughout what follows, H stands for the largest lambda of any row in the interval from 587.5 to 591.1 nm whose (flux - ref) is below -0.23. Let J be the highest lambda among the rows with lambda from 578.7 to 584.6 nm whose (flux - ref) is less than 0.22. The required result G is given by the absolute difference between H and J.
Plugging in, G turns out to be 6.09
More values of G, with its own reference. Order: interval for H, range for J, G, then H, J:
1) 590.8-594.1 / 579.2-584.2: 8.94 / 592.632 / 583.693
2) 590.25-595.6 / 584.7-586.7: 8.85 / 595.504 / 586.658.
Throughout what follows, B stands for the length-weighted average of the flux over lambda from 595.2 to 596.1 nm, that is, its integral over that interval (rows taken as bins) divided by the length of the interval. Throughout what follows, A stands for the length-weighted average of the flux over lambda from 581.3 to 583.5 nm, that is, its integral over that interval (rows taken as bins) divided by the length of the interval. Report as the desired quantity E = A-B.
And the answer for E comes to 1.0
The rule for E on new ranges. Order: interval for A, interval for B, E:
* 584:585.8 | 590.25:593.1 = 0.4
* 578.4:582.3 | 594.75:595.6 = 0.4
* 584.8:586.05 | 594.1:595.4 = -0.1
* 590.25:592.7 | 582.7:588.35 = -0.5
